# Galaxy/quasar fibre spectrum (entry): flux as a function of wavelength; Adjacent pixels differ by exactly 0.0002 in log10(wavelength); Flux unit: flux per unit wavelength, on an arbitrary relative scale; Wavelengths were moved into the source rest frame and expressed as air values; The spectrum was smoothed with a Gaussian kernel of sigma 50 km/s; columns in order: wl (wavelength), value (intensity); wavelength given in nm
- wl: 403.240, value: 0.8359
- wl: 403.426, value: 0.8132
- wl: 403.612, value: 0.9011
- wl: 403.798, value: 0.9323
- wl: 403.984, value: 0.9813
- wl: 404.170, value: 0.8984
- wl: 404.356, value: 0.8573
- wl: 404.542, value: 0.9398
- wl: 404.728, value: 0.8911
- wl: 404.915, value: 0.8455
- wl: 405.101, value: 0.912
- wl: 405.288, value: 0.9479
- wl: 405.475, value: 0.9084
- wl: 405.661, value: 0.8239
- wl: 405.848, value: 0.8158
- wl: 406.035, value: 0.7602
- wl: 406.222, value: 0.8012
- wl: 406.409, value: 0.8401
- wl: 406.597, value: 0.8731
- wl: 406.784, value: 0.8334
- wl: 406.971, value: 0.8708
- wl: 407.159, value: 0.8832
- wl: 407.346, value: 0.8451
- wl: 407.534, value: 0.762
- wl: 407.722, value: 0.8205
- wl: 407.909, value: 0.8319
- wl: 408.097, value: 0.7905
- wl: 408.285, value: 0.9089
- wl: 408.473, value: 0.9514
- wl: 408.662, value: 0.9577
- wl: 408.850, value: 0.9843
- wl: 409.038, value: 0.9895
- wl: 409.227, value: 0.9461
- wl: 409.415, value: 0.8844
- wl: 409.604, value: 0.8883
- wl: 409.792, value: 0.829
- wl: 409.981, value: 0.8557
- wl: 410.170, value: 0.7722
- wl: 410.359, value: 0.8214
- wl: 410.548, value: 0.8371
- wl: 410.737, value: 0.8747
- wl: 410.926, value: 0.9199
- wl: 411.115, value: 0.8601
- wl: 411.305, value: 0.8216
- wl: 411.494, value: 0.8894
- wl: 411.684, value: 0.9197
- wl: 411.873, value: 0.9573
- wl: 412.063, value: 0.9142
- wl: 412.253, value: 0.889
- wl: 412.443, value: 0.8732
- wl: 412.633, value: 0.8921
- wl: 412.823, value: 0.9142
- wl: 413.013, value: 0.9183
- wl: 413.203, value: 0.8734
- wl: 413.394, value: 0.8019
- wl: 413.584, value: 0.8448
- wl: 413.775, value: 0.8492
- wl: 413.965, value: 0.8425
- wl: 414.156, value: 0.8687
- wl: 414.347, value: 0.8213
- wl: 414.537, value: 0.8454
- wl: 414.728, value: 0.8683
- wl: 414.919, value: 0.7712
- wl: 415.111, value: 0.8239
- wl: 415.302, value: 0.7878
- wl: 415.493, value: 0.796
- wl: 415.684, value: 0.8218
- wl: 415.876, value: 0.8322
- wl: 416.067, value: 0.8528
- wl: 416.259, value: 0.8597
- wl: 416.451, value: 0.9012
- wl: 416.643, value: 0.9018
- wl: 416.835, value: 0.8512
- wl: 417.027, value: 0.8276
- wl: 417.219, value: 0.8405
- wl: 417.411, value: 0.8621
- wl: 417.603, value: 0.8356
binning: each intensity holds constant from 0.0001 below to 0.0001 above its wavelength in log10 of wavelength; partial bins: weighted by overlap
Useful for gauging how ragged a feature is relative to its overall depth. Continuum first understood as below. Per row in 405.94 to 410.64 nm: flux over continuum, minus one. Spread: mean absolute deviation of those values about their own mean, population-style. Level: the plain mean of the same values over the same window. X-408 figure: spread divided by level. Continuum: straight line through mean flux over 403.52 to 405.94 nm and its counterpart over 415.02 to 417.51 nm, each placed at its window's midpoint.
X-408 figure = -3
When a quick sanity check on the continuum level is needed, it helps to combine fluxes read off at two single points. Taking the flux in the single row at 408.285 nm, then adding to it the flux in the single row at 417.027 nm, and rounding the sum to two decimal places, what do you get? 1.74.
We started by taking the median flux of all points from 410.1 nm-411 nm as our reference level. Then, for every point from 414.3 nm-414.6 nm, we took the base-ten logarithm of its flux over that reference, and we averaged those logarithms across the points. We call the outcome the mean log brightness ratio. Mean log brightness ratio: -0.002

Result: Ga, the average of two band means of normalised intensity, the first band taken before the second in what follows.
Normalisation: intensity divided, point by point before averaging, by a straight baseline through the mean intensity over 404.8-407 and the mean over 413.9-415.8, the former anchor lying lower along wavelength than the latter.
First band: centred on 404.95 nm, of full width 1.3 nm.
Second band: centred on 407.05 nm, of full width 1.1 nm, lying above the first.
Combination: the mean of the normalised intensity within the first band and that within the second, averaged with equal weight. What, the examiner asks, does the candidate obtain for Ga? 1.02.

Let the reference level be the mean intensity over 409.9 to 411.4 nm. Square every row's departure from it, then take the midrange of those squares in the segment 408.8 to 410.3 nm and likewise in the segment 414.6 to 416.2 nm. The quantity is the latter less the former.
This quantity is -0.008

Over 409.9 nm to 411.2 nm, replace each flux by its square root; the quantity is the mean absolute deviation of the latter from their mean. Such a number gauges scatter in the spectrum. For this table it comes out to 0.018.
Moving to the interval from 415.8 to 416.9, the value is 0.012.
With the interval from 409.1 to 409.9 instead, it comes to 0.016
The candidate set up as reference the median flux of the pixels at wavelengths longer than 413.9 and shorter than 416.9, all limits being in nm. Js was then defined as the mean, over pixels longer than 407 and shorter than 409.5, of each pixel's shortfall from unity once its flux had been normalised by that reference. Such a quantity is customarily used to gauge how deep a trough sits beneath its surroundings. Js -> -0.053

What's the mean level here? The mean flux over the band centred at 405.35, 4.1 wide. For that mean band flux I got 0.872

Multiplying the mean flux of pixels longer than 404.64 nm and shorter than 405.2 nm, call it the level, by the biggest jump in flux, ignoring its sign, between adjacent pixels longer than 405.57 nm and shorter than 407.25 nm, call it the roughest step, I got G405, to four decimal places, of 0.0491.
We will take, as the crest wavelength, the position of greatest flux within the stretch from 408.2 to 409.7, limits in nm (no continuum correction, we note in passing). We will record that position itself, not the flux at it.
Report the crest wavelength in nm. 409.038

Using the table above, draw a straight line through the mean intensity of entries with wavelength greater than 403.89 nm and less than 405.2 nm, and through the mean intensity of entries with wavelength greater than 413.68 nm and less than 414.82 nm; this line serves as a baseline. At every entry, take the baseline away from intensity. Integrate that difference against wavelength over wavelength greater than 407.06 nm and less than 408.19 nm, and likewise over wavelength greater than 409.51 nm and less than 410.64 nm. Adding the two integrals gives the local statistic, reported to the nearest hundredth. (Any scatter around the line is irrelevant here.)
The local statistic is -0.12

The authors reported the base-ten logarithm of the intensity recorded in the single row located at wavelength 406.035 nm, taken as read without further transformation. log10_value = -0.12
